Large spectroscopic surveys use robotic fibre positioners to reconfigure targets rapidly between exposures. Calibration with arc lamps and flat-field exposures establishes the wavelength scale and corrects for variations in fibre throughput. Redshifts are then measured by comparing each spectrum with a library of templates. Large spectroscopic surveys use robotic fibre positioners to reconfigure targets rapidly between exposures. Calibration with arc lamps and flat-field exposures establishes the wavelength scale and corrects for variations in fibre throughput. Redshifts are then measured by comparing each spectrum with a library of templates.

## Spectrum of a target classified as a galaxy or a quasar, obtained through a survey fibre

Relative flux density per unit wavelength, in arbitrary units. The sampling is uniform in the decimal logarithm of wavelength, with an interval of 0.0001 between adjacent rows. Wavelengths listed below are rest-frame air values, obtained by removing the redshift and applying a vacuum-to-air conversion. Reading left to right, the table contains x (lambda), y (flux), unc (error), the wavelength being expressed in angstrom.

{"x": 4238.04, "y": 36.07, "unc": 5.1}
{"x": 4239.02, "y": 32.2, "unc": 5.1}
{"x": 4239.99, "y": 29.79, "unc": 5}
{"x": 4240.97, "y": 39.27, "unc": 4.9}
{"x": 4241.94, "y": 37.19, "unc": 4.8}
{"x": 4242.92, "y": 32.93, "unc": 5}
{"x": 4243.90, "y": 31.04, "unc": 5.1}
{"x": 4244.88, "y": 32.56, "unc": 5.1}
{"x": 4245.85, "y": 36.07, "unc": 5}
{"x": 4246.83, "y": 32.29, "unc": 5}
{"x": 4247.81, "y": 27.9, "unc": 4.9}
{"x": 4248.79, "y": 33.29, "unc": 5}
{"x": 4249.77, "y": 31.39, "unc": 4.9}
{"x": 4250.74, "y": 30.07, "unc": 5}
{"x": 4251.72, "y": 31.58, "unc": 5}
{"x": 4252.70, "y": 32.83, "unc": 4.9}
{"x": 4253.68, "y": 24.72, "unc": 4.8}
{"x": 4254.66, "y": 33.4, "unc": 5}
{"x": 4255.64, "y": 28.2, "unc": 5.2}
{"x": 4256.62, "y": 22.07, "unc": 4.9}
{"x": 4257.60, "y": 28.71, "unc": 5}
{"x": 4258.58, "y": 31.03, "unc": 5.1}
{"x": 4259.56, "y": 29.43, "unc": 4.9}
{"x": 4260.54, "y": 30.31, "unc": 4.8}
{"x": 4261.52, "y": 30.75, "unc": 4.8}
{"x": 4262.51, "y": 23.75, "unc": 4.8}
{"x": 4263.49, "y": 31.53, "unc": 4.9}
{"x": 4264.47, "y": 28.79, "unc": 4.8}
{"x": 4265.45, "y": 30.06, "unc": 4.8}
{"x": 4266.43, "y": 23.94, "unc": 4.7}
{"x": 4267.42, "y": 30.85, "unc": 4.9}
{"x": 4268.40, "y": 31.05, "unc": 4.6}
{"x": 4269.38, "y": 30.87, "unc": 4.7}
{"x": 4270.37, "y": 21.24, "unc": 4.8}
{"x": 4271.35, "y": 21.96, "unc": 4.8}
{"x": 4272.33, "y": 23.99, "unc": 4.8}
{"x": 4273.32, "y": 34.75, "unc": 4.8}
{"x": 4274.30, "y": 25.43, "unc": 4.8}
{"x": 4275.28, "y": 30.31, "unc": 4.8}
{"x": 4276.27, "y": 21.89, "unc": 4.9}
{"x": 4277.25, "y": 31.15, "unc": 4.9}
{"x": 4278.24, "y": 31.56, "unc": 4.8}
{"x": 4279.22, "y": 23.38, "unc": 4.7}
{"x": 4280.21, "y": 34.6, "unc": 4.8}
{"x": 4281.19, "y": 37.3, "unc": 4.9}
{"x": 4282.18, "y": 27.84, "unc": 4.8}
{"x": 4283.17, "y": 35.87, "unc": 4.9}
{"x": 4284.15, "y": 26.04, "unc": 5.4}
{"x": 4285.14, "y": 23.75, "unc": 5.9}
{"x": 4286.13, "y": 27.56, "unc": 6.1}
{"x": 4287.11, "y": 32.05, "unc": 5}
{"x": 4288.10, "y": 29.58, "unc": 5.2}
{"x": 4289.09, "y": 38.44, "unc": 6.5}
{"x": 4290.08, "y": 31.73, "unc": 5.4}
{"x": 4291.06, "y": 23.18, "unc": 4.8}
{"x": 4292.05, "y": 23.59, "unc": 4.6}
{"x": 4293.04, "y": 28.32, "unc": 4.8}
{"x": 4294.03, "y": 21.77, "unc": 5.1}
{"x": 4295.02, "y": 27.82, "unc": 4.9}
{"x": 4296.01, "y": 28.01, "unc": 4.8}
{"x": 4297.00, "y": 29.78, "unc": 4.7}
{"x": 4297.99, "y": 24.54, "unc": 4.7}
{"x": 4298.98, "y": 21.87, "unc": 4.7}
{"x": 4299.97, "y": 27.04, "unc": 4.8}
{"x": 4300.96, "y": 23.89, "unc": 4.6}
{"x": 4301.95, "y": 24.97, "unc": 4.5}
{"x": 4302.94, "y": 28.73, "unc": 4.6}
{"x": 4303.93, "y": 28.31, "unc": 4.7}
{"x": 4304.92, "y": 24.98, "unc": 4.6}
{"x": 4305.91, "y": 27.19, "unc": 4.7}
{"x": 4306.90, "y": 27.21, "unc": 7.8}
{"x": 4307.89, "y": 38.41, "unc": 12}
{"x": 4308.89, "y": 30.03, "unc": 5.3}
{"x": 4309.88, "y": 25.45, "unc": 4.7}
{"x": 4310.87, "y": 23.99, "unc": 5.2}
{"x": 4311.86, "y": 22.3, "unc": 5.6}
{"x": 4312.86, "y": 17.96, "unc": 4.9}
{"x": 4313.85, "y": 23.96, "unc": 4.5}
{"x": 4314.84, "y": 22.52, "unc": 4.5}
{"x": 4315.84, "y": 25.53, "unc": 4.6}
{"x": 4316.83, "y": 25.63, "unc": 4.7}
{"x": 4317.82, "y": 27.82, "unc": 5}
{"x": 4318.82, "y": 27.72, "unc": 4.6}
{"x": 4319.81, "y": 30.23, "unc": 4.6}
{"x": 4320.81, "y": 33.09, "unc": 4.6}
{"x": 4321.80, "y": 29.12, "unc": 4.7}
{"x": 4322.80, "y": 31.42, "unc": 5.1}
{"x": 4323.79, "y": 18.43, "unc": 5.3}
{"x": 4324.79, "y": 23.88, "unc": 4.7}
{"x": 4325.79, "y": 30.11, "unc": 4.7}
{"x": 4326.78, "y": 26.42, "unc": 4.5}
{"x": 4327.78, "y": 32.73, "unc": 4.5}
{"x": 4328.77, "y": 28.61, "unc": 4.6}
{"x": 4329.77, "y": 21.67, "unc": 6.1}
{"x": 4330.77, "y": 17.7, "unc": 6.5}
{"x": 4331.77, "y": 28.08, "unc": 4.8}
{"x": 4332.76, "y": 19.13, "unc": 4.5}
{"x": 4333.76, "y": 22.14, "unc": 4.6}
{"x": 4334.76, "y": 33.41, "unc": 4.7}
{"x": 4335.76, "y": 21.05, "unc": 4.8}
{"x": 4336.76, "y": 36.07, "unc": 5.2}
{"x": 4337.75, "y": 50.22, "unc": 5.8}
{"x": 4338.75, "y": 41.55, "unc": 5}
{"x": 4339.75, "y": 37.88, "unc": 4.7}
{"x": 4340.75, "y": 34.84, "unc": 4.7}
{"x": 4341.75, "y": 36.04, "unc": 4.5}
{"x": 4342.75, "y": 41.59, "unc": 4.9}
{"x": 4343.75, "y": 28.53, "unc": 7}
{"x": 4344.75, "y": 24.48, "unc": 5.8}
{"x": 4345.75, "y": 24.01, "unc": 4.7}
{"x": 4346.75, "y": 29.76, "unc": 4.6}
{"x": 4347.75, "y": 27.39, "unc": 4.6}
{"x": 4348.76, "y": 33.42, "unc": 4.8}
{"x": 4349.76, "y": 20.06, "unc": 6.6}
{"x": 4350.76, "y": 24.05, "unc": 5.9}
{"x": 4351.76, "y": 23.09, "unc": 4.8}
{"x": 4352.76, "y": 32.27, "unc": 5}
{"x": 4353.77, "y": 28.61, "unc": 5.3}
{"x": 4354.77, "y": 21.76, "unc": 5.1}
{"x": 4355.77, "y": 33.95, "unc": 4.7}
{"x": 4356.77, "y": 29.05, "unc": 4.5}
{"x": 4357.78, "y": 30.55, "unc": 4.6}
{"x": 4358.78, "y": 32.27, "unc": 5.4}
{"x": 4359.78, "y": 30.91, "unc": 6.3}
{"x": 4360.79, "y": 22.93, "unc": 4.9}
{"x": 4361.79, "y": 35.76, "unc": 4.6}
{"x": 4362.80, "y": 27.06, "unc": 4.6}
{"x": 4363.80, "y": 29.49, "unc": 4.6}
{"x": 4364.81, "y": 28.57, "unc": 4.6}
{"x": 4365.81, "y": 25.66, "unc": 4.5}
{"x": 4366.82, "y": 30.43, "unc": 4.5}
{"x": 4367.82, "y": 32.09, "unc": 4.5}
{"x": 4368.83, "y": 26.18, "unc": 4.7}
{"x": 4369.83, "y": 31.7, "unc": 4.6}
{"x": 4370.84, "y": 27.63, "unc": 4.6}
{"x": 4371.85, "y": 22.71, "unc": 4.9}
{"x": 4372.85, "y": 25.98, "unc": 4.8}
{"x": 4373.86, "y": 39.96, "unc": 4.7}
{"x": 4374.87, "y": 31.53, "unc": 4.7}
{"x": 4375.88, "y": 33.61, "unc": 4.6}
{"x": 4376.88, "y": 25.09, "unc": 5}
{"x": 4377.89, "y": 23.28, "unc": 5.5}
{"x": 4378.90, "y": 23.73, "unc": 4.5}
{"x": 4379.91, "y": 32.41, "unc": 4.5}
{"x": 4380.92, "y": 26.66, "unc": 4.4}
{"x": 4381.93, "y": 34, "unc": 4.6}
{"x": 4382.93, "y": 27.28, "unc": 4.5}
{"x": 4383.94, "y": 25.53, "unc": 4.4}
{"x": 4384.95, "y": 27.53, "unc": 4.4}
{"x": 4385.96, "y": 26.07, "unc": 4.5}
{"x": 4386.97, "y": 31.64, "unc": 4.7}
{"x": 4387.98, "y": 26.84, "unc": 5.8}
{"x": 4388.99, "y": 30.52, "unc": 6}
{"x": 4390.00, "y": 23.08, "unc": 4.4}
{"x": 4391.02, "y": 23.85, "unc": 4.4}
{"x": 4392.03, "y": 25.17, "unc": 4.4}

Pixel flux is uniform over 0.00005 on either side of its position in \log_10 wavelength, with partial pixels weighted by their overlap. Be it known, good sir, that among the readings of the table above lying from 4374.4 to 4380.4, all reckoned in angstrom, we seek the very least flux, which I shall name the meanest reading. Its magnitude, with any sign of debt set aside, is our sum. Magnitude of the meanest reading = 23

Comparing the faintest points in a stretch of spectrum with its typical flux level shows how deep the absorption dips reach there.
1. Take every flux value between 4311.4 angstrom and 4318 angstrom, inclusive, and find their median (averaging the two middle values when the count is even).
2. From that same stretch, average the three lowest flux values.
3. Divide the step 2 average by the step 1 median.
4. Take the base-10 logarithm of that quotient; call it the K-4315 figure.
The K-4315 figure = -0.059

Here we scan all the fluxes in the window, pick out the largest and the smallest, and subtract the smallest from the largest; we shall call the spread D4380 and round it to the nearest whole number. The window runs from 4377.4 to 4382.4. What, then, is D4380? 11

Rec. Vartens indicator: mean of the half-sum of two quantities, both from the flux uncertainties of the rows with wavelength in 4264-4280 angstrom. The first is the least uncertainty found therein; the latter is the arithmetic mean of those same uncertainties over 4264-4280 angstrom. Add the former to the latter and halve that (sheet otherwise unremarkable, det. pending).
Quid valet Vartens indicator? 4.69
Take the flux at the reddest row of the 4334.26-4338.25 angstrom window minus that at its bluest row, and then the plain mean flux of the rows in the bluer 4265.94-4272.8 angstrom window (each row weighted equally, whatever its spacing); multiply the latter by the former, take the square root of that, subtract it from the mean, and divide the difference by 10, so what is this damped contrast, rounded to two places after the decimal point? 0.53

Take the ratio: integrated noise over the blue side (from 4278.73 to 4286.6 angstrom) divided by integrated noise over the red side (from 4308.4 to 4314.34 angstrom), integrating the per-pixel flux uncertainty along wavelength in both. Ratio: 1.4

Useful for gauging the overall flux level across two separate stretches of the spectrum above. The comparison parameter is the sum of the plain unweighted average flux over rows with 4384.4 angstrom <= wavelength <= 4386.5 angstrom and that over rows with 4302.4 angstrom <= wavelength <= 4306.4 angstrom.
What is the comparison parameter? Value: 54.1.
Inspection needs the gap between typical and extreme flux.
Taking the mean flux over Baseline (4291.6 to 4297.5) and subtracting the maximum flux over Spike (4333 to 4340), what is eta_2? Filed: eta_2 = -24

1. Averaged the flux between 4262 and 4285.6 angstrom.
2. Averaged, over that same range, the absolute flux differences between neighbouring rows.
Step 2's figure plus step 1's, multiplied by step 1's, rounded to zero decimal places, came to 971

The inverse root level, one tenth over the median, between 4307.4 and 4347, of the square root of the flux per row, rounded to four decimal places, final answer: 0.0189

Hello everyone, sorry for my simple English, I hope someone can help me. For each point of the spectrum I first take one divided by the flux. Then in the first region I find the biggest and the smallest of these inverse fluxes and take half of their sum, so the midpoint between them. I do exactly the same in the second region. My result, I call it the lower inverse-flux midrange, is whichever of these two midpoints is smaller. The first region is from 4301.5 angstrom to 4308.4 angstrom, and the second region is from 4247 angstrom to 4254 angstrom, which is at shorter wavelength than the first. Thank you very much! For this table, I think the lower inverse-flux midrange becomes 0.0330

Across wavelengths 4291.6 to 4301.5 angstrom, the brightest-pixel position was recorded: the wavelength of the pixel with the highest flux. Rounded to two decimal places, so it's 4297.00 angstrom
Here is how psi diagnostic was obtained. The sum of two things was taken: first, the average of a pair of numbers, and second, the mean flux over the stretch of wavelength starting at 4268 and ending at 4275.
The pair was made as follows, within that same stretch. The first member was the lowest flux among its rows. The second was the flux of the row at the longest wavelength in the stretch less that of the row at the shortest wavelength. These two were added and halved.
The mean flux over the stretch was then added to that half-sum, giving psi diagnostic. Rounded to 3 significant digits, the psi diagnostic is 34.9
